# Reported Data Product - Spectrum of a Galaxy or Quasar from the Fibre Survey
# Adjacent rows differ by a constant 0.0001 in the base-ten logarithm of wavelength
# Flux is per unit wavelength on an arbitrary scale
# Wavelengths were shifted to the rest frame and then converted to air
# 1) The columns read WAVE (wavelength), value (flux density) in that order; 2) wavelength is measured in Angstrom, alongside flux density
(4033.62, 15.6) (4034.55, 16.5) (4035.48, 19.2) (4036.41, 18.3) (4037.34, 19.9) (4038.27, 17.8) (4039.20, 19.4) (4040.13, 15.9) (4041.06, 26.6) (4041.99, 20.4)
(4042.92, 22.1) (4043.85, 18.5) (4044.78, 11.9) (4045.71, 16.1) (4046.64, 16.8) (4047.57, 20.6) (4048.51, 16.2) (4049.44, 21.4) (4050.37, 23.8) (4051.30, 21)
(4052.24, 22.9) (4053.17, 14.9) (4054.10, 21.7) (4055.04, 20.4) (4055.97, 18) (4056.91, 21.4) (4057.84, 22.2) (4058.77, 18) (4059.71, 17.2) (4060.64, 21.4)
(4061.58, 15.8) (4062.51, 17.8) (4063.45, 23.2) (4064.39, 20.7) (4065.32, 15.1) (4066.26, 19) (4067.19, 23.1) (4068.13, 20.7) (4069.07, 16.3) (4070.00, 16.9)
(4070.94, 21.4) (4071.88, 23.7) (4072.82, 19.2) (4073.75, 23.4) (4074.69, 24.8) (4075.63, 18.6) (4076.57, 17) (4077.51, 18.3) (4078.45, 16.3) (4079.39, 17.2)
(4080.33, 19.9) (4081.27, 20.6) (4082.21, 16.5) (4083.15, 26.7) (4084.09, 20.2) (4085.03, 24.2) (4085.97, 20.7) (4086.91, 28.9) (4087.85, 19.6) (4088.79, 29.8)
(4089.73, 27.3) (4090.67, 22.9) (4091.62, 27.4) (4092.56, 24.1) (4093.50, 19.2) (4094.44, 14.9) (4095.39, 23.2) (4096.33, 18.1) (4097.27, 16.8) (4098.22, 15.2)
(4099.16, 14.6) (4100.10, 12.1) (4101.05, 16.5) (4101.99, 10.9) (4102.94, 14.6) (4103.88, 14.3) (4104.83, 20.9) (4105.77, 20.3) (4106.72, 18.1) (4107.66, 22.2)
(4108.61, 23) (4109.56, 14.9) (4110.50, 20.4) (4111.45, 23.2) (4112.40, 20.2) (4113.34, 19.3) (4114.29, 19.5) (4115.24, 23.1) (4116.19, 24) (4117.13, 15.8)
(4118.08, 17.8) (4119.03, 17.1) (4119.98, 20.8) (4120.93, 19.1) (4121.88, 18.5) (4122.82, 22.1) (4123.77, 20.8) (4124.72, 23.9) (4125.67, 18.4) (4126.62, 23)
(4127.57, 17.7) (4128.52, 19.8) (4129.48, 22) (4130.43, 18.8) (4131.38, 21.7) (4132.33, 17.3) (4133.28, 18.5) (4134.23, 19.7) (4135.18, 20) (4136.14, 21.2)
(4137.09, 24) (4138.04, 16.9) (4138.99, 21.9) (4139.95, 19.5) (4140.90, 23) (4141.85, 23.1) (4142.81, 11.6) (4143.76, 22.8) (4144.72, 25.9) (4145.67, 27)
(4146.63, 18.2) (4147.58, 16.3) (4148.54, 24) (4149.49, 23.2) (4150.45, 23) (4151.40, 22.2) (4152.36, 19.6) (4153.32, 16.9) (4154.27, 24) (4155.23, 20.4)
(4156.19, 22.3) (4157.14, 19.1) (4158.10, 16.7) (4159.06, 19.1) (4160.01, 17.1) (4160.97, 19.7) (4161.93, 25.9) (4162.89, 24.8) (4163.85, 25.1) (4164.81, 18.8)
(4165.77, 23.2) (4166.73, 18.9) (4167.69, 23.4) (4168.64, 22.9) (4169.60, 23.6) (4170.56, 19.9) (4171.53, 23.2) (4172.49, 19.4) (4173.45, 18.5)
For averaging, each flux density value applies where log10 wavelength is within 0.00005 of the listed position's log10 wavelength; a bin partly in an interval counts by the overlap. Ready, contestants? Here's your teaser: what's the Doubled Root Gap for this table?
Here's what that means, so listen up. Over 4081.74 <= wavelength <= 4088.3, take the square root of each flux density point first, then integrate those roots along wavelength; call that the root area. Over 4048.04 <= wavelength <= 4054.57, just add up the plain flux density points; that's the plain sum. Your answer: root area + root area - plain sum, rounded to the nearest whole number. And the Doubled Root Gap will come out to -80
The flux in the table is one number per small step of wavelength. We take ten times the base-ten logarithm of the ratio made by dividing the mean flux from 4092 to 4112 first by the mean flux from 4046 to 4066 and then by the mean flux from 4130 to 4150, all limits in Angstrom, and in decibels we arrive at -13.5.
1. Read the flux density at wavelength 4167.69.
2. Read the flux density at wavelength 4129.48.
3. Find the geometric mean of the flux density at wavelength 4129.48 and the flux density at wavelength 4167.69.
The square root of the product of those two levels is 22.7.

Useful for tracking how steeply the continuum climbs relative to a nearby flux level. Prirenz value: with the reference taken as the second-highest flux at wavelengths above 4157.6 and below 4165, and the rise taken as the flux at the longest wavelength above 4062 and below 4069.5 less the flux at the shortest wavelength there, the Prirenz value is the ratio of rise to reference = -0.060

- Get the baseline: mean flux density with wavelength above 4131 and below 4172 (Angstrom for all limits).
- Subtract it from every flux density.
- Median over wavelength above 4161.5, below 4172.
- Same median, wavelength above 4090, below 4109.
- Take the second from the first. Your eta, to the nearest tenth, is 5.1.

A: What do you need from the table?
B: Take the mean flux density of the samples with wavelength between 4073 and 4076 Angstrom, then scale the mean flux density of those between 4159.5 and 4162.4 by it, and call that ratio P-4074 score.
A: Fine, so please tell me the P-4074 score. 0.94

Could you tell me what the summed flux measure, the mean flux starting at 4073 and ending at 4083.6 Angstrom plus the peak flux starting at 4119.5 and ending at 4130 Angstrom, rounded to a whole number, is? 44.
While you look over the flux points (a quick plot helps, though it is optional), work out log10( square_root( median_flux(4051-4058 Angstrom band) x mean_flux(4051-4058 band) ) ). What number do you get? 1.32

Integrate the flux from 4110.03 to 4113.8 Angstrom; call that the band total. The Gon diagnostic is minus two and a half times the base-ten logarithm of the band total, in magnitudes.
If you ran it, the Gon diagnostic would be -4.74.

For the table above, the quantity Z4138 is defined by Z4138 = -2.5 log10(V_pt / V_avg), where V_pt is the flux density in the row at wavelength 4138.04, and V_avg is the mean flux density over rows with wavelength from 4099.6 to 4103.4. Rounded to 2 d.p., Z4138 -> -0.24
